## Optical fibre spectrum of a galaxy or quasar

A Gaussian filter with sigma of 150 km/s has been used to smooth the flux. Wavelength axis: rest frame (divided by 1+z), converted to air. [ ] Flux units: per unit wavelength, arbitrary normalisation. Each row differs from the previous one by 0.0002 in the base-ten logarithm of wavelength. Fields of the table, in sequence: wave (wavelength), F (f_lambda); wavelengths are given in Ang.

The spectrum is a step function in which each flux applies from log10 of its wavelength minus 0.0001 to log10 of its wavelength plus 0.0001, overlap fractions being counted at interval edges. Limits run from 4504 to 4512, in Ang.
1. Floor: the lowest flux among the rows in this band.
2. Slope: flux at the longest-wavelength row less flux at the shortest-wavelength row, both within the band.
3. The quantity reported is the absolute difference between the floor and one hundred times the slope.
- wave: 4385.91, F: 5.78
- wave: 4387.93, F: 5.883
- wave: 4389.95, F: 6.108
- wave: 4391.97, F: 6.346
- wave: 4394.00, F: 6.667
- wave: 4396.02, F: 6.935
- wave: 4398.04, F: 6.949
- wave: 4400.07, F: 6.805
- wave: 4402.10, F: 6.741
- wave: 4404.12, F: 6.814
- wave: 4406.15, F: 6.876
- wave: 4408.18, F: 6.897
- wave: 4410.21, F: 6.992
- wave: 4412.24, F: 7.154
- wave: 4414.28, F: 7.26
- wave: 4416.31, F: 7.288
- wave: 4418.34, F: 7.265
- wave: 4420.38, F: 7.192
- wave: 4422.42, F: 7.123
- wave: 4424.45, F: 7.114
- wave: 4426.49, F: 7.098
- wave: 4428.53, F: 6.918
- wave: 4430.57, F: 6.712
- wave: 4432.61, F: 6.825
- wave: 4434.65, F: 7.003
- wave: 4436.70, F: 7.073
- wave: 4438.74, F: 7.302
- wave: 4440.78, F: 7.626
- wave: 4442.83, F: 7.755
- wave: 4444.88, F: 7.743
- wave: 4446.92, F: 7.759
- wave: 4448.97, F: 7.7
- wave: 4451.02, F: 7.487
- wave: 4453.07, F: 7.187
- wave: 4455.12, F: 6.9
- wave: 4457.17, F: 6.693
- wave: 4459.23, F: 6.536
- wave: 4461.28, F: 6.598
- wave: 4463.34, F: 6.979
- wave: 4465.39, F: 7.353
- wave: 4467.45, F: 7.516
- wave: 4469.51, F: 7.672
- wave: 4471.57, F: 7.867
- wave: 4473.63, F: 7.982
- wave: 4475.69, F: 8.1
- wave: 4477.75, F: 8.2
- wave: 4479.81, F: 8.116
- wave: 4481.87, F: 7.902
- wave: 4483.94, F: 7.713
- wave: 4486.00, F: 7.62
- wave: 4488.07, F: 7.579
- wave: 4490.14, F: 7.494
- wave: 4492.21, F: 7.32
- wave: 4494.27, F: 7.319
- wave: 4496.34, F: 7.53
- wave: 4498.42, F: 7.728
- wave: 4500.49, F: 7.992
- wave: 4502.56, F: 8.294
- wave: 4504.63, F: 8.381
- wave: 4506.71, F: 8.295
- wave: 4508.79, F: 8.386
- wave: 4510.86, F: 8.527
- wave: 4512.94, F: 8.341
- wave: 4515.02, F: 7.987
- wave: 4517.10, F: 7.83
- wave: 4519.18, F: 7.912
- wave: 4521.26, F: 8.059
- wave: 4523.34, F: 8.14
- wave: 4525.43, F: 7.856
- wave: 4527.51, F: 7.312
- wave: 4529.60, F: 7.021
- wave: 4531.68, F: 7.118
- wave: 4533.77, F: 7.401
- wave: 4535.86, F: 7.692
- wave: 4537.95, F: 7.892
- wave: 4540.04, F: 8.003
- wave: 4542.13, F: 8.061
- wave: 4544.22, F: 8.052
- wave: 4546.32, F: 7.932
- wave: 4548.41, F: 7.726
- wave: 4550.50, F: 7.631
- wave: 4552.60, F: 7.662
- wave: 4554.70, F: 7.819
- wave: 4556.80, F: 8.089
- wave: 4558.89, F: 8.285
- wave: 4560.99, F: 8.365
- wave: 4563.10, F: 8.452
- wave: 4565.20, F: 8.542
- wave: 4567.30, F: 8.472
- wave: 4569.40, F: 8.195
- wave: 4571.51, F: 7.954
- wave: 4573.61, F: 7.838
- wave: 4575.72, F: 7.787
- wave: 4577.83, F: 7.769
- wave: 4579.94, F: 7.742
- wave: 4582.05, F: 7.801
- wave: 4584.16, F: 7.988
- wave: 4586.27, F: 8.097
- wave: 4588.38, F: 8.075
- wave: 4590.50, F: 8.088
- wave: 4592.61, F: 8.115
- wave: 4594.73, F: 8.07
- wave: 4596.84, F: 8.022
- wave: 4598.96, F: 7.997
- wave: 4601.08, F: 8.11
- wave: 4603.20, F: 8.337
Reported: 6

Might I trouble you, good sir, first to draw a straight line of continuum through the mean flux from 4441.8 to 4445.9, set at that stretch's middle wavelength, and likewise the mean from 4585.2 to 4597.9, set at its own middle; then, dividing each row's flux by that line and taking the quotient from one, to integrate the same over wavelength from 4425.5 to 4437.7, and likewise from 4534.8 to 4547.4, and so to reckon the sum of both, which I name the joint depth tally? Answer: 1.3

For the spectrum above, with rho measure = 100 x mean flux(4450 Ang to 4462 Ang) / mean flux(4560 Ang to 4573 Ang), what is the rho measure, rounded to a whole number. 83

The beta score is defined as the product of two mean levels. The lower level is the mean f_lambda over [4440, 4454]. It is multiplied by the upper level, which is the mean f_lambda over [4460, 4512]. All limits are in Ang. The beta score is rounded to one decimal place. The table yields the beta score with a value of 59.2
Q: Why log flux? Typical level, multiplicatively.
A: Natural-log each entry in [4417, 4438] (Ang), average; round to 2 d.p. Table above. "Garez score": 1.95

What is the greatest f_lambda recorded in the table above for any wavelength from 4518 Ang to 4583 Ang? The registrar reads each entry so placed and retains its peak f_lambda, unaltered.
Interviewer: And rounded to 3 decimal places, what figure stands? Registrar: 8.542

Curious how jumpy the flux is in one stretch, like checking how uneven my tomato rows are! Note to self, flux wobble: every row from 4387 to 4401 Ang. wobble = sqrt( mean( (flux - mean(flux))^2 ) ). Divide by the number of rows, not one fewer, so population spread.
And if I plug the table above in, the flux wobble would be 0.39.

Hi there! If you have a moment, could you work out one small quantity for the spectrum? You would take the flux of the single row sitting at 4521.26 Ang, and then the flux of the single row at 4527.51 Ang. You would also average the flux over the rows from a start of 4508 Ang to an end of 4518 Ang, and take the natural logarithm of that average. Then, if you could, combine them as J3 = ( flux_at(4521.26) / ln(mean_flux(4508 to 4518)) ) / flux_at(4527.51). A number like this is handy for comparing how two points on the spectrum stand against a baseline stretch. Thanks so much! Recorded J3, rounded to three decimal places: 0.523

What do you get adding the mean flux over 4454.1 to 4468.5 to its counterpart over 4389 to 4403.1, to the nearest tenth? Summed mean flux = 13.6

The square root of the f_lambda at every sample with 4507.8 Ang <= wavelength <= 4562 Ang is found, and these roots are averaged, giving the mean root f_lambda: 2.81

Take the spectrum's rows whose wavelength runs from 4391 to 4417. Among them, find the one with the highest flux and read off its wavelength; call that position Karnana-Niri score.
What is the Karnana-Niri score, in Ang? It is 4416.31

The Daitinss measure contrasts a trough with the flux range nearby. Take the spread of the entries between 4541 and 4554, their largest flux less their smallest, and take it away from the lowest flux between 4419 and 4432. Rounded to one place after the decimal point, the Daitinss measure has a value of 6.3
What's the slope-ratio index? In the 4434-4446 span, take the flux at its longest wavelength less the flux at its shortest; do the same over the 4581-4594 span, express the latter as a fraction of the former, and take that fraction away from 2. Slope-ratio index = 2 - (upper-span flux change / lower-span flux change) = 1.6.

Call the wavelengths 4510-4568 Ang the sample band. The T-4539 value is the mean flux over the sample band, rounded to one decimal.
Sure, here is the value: 7.9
